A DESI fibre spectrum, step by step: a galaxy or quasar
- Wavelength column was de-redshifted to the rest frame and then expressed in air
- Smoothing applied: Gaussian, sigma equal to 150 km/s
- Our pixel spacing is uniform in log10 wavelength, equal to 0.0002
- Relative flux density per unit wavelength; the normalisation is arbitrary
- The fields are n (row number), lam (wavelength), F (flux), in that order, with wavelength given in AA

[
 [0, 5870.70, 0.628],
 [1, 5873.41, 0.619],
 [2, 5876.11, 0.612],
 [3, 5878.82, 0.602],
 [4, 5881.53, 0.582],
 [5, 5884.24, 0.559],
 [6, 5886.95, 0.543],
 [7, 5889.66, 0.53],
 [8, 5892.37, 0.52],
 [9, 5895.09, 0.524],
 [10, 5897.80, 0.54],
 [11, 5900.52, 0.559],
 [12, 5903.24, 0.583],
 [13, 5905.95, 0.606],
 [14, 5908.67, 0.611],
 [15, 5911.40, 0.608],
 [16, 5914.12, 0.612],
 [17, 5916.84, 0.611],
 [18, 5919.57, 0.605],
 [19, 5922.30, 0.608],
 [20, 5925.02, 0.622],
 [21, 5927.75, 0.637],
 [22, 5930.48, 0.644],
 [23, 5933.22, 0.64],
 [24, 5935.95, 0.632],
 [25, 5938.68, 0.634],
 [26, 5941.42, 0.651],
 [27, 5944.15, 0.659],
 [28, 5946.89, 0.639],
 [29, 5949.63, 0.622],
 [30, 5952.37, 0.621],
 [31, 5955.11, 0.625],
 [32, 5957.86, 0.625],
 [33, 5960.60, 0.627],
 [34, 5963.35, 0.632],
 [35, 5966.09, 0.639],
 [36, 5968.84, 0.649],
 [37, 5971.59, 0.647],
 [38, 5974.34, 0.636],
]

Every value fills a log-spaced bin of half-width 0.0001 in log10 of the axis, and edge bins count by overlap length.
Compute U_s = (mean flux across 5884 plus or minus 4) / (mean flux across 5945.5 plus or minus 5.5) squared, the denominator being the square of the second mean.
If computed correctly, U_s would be 1.36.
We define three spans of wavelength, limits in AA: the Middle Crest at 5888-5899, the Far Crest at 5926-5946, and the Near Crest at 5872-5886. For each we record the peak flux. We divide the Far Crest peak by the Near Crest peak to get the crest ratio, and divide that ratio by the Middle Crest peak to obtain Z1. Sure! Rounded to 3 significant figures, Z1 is 1.97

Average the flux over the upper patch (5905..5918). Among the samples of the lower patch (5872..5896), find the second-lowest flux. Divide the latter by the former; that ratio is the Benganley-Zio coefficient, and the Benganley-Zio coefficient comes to 0.86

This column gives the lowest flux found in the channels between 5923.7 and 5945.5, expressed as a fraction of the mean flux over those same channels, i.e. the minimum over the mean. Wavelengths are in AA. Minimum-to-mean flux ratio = 0.972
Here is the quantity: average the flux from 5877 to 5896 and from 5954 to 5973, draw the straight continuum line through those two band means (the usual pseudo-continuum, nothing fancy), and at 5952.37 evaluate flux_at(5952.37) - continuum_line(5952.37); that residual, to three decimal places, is -0.002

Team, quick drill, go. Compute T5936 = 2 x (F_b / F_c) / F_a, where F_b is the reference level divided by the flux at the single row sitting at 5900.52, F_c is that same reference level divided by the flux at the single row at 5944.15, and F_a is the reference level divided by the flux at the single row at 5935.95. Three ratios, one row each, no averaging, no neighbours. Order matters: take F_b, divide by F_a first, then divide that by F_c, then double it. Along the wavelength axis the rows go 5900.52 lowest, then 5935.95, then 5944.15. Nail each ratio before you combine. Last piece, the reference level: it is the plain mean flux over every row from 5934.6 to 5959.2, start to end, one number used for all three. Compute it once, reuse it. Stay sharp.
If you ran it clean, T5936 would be 2.35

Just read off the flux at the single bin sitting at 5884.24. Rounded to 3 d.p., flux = 0.559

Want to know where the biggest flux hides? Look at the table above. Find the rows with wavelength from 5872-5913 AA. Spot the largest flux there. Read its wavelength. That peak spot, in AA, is 5873.41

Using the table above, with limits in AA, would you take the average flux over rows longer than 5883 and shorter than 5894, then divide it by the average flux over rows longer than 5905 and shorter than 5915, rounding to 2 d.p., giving 0.88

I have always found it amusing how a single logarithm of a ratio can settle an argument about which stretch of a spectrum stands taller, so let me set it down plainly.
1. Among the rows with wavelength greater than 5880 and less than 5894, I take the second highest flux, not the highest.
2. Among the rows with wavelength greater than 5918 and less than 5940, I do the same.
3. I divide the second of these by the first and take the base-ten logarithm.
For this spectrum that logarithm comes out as 0.059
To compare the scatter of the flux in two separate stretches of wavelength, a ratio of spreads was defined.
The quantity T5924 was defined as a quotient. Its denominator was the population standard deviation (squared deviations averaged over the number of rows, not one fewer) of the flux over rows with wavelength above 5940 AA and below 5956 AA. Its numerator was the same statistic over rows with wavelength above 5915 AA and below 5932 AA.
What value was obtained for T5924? 1.0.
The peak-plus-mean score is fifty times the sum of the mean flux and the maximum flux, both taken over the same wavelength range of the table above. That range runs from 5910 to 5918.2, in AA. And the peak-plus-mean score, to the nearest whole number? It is 61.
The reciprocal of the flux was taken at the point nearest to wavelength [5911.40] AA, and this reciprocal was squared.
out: 2.71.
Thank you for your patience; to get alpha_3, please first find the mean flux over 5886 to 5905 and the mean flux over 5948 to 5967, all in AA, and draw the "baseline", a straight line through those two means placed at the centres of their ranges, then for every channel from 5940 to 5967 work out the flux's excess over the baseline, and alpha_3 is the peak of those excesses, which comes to 0.050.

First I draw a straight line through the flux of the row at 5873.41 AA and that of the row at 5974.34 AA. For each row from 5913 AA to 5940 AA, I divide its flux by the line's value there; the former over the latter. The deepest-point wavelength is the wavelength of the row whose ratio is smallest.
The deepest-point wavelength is 5919.57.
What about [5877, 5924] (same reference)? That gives 5892.37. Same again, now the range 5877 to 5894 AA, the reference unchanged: 5892.37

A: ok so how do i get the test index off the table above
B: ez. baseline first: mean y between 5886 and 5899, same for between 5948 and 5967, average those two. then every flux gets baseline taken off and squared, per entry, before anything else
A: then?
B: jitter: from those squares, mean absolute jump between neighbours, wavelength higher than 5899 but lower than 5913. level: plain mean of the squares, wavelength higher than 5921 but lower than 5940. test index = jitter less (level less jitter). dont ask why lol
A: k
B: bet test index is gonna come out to -0.0020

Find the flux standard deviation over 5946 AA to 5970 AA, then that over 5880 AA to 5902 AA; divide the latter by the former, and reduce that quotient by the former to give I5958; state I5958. 2.2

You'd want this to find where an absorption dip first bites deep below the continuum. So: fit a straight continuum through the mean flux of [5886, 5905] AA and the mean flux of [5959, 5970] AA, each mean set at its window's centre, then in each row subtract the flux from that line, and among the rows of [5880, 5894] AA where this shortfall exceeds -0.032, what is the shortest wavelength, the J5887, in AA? 5884.24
